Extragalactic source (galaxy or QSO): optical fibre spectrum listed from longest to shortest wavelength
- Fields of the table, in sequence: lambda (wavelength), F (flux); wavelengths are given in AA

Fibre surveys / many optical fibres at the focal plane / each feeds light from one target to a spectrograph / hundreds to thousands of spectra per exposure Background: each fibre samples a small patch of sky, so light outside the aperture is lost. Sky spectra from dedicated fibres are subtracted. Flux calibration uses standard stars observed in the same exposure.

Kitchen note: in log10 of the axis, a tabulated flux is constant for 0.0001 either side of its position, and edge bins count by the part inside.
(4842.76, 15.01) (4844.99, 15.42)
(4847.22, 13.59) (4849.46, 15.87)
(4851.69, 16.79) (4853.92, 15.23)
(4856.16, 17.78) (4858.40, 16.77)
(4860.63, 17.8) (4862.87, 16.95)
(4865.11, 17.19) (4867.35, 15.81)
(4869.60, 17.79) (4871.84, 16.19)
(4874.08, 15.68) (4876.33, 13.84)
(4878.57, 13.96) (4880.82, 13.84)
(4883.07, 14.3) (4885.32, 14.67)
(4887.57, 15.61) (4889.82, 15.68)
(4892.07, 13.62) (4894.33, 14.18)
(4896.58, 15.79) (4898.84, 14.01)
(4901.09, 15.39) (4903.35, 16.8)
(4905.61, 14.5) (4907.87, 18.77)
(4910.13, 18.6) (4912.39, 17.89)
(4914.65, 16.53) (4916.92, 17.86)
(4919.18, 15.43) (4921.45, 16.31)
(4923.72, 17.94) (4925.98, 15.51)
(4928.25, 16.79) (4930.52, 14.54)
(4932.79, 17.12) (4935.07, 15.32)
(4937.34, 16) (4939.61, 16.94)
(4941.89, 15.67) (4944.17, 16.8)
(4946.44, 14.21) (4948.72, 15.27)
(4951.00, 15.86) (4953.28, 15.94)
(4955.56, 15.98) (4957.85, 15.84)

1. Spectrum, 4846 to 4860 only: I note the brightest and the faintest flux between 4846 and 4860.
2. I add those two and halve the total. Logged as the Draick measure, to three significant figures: 15.7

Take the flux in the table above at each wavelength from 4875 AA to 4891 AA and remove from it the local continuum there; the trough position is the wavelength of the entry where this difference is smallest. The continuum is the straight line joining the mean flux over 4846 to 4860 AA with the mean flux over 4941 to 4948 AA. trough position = 4876.33 AA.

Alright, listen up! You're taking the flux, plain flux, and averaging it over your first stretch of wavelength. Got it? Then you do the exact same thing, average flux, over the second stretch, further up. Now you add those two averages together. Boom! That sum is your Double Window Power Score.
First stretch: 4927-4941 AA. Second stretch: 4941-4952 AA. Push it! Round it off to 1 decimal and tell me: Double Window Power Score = 31.7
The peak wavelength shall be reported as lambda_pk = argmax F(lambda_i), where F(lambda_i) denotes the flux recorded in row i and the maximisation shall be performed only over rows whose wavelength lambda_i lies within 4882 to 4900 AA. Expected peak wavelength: 4896.58 AA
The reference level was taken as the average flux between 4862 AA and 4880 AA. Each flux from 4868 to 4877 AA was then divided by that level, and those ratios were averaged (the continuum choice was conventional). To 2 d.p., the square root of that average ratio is 1.00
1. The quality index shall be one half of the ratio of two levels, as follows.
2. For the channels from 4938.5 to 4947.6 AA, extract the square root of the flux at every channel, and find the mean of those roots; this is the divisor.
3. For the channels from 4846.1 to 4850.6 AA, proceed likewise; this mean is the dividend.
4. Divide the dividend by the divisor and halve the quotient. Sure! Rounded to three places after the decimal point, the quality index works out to 0.481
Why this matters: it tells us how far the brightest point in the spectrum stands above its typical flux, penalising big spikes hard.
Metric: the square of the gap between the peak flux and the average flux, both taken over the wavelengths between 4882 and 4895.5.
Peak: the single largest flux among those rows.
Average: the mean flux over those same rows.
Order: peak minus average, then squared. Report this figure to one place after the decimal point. 1.0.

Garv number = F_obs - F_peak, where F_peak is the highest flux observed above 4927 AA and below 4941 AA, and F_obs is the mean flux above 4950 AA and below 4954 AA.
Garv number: -1.2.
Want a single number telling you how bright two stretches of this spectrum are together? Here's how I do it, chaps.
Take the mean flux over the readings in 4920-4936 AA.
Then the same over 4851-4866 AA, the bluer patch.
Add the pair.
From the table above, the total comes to 33.1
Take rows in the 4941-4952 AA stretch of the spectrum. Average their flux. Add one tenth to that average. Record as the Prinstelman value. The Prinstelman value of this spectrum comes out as 15.66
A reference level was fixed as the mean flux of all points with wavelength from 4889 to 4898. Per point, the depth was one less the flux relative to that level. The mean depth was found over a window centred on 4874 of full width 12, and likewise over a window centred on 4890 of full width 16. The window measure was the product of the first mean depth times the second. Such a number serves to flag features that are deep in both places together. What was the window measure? 0.000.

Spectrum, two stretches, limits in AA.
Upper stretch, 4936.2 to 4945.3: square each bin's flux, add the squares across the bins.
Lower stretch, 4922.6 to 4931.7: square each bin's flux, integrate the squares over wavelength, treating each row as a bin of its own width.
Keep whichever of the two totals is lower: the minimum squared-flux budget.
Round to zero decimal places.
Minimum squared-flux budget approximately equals 1071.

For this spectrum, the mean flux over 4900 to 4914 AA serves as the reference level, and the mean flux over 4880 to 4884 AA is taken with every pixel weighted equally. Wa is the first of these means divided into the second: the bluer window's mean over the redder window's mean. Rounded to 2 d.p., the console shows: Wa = 0.83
